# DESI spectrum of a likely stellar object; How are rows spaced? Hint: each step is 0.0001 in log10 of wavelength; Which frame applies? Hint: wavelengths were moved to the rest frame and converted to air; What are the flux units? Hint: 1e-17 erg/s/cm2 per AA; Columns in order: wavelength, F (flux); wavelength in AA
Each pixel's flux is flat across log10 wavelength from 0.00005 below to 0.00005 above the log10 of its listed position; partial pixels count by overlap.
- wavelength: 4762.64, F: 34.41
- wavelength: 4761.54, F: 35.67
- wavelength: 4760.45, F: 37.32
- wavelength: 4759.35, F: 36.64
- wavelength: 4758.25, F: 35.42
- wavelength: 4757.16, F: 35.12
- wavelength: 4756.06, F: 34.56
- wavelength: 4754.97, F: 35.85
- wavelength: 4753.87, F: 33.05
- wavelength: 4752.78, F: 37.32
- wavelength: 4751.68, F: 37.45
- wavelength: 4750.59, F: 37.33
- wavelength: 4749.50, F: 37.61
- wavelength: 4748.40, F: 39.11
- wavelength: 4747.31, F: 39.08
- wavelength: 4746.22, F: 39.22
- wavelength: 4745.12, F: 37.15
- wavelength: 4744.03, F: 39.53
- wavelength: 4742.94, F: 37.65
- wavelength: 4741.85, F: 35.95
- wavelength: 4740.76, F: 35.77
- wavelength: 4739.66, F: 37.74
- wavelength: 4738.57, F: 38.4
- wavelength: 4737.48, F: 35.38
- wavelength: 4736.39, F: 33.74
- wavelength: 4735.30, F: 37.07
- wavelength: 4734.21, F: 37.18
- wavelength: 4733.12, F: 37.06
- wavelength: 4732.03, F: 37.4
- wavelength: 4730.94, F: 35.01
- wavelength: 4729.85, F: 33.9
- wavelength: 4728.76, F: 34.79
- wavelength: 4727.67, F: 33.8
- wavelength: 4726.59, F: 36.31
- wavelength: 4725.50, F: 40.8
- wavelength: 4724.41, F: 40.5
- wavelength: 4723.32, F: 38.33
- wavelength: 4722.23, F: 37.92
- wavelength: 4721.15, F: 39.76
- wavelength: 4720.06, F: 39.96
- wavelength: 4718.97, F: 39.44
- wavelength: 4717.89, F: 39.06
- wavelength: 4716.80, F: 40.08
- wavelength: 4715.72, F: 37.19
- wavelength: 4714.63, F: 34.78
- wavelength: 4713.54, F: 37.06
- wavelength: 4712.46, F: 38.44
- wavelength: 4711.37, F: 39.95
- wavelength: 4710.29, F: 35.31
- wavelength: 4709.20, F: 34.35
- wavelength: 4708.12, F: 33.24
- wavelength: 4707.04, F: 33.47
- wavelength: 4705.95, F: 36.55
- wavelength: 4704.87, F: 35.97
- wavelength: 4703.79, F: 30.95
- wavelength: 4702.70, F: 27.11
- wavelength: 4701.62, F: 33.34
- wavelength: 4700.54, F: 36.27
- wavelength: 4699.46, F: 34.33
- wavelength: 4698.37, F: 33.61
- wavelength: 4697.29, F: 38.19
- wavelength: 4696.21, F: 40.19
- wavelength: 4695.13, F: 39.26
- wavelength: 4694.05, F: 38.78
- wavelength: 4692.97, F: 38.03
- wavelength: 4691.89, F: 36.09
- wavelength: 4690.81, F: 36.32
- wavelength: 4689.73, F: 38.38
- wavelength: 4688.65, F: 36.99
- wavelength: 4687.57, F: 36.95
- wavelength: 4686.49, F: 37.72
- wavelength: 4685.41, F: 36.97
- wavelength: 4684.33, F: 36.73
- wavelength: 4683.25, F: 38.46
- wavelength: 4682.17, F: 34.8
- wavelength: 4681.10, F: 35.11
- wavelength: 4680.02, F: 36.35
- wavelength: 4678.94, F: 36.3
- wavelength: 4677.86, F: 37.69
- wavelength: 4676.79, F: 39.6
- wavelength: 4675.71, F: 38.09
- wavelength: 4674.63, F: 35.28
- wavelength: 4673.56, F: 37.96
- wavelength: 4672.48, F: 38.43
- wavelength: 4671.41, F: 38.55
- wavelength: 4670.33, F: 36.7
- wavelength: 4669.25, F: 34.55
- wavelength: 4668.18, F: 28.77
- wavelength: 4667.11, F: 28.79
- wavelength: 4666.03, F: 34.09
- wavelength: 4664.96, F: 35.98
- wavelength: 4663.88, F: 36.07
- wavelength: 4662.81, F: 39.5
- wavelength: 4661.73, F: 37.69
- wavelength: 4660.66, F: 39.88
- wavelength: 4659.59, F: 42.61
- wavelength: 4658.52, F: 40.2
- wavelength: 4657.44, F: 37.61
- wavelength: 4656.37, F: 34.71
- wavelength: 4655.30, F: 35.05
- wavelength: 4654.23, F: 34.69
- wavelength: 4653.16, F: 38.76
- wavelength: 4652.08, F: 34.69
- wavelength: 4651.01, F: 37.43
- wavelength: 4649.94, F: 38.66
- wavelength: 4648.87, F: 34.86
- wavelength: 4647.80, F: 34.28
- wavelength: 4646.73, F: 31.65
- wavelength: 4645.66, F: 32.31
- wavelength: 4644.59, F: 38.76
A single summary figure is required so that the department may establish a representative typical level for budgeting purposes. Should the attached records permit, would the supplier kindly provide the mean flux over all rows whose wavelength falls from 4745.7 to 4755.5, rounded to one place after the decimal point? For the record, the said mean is 37.3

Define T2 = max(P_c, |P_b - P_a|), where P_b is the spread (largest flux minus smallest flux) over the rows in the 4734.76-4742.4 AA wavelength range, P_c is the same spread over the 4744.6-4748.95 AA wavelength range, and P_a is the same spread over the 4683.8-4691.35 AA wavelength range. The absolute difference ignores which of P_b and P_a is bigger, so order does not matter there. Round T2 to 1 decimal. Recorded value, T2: 2.6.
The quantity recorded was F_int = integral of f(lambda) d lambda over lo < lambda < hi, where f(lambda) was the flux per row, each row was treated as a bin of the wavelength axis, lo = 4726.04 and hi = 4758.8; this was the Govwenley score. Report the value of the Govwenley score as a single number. 1196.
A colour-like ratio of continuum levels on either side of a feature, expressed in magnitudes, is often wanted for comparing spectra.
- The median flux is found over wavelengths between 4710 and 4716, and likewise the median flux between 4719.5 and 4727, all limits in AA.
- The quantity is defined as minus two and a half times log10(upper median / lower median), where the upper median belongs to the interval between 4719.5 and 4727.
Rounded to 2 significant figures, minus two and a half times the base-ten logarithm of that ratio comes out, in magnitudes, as -0.074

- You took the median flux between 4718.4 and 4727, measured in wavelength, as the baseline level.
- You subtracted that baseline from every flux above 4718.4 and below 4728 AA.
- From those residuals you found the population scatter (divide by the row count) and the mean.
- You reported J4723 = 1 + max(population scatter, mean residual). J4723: 3.1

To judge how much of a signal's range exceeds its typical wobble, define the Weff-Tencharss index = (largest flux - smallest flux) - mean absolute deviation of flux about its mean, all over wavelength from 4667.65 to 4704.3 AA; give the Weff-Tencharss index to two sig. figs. 11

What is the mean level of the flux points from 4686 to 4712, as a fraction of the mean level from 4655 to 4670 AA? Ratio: 0.99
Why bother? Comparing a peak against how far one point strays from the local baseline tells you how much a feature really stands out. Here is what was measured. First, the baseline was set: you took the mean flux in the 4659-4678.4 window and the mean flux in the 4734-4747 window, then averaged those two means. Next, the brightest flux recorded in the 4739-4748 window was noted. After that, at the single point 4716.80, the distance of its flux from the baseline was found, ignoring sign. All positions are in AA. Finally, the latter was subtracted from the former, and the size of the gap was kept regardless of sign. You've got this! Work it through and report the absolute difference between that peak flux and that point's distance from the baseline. 36.3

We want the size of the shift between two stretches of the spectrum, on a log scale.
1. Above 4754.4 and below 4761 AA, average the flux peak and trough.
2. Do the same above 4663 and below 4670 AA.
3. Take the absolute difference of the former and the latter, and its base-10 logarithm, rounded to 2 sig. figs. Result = 0.55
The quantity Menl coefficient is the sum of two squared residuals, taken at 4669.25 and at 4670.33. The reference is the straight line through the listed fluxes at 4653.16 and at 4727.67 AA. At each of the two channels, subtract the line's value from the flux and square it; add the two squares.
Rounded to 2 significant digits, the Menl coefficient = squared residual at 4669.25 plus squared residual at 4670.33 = 11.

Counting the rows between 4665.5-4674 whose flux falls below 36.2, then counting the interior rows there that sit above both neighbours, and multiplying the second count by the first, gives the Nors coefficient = 4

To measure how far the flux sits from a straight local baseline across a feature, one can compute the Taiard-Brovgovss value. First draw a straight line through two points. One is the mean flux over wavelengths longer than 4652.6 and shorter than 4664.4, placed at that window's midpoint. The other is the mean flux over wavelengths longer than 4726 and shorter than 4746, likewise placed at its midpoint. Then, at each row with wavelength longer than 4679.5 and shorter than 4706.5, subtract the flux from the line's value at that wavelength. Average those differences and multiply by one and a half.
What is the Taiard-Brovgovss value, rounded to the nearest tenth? 1.6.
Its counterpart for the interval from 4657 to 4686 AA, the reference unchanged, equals 1.3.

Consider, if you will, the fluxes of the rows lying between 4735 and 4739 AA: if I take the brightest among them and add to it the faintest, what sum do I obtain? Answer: 72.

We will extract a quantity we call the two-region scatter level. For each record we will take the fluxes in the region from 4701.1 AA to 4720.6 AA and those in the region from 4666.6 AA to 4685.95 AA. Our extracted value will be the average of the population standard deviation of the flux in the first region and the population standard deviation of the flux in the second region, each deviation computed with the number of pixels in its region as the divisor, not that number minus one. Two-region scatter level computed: 3.16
